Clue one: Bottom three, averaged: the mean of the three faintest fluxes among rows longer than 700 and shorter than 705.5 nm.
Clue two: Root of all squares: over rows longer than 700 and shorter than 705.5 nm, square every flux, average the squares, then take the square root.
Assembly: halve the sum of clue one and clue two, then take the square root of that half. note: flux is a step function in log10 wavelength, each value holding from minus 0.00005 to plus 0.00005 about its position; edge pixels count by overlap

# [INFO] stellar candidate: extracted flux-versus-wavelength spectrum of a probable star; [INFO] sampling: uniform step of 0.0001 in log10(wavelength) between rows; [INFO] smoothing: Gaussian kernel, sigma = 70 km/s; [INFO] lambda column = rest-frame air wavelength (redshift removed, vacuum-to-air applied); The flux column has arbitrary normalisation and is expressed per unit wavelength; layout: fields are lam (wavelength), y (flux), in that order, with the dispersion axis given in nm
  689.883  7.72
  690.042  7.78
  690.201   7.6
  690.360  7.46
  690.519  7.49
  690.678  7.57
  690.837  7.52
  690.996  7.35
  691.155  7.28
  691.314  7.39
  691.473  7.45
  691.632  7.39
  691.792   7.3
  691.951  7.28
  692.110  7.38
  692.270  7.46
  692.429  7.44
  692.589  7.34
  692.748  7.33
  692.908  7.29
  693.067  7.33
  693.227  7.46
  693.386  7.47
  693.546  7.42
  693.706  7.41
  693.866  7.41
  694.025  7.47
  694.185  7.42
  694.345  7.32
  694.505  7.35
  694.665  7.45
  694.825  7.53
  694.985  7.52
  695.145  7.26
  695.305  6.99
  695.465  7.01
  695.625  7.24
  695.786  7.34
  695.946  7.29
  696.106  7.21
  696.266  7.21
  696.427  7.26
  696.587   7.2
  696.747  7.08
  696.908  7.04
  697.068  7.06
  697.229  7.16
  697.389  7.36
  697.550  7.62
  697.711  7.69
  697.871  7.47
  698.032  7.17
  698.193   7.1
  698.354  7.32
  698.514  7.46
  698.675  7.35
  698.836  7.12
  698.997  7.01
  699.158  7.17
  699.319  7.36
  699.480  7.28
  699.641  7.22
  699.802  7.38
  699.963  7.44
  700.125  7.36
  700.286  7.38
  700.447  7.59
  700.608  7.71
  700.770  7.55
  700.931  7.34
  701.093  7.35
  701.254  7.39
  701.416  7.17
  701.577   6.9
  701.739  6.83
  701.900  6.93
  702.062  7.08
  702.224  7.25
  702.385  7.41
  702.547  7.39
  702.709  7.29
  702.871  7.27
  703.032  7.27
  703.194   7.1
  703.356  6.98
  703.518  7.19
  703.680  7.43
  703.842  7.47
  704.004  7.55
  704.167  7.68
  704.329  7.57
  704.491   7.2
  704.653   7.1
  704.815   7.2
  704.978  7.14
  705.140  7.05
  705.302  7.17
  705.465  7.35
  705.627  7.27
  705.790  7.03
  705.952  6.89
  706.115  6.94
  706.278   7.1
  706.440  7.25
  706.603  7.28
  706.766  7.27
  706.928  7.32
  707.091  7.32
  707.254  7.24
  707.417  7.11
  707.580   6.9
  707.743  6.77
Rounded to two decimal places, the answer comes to 2.66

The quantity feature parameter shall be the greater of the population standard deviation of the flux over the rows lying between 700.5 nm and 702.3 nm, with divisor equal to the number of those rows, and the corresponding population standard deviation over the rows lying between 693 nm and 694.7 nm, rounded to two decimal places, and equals 0.26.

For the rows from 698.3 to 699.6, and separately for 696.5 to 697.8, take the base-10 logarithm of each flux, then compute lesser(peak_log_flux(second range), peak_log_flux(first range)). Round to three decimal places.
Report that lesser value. 0.873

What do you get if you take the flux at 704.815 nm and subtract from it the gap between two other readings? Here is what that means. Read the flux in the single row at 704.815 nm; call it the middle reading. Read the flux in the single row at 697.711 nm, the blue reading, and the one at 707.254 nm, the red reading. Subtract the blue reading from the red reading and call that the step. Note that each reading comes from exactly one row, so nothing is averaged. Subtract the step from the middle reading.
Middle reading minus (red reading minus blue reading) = 7.65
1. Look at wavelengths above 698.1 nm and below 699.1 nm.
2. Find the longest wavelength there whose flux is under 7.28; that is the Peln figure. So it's 698.997 nm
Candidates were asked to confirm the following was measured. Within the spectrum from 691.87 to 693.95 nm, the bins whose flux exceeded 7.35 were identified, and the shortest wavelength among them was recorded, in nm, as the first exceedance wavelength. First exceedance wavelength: 692.110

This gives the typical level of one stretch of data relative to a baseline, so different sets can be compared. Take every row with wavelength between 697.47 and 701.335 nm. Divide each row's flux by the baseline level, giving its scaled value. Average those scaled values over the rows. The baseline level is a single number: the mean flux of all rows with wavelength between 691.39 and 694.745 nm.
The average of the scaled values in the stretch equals 0.997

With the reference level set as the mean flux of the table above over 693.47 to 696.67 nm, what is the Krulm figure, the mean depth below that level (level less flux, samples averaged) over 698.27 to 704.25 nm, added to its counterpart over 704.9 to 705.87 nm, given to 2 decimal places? 0.17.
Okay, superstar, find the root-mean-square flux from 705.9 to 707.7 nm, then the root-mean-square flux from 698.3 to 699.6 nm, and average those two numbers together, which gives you 7.20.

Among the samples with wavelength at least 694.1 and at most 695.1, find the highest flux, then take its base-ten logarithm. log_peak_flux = 0.877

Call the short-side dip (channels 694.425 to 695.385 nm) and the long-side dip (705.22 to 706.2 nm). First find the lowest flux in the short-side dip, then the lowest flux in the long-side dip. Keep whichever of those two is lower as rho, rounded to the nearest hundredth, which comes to 6.89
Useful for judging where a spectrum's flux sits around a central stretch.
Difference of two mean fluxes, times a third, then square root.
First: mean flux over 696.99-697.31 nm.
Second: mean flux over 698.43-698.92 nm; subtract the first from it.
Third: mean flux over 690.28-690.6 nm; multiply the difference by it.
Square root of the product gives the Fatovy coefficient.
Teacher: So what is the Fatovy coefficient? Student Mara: 1.2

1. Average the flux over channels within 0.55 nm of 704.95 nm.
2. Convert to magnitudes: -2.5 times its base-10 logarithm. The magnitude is -2.14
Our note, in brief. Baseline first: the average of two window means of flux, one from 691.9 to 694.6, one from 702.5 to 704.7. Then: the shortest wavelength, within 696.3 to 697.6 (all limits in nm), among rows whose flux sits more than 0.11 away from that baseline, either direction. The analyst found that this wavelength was 696.587 nm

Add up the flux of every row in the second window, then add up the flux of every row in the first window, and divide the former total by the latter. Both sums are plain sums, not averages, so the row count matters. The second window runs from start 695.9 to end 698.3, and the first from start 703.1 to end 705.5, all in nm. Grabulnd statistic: 1.00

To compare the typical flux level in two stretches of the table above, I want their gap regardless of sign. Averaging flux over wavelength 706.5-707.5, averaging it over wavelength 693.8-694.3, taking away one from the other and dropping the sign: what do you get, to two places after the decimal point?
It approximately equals 0.18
